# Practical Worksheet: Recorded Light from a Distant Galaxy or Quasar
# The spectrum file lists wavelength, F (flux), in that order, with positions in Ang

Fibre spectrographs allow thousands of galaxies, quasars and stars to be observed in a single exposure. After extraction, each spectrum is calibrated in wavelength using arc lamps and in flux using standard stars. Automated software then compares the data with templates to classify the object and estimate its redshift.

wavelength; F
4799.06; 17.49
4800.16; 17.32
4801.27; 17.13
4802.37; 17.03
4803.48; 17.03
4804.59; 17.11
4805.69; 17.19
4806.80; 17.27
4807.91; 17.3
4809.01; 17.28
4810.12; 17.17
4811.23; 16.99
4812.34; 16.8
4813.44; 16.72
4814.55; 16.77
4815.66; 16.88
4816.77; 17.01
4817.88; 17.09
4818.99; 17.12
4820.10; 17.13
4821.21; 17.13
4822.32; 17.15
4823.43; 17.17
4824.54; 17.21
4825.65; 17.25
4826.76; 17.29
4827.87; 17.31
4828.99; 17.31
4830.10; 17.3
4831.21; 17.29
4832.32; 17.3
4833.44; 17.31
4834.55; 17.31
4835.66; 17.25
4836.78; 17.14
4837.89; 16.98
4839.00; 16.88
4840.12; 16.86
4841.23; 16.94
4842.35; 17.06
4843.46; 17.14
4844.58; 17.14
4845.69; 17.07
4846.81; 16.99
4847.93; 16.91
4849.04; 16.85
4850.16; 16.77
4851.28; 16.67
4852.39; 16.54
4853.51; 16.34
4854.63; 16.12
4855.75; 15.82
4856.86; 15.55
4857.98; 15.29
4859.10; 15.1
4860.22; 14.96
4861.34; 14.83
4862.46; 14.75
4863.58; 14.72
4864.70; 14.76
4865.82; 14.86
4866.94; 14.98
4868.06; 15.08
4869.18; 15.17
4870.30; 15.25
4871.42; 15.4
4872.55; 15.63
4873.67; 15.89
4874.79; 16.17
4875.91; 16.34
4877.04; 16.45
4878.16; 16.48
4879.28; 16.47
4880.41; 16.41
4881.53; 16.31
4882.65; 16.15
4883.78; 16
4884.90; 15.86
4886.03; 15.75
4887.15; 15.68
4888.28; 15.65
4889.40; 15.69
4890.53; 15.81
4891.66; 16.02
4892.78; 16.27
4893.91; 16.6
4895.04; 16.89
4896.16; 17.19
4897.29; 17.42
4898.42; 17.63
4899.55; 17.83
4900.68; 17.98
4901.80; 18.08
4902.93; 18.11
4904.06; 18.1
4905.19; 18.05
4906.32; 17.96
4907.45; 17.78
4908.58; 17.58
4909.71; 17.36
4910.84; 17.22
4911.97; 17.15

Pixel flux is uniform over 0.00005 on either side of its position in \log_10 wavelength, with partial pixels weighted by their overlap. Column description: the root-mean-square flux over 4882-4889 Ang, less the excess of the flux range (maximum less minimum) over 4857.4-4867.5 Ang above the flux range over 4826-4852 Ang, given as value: 15.9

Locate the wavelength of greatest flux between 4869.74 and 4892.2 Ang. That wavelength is 4878.16 Ang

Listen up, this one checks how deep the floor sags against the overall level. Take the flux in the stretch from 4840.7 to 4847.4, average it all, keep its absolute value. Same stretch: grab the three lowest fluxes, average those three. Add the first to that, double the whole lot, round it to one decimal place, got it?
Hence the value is 68.1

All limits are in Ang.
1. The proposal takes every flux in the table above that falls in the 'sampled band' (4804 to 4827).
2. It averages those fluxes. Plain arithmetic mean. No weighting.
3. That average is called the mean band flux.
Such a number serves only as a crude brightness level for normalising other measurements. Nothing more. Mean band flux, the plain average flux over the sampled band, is 17.1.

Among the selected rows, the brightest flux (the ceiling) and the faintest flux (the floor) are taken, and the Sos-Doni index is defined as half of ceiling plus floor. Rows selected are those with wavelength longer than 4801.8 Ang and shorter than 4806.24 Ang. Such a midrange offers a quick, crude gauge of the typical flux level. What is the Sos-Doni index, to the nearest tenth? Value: 17.1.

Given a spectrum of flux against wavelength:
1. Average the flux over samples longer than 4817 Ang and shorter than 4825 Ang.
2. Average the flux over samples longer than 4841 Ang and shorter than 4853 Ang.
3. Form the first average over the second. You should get 1.013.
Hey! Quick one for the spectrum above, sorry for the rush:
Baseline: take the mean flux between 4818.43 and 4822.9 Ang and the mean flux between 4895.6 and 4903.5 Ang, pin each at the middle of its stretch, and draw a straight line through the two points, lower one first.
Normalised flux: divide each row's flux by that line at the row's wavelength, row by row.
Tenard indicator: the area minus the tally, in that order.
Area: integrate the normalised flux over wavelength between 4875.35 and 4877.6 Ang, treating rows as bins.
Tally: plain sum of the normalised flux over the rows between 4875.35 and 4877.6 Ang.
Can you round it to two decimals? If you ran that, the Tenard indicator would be 0.23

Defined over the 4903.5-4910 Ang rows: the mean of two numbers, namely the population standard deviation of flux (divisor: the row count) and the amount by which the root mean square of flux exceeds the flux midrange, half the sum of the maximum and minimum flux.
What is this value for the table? 0.17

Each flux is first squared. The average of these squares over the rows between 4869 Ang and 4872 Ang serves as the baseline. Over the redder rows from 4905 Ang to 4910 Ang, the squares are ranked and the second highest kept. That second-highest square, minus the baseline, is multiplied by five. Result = 446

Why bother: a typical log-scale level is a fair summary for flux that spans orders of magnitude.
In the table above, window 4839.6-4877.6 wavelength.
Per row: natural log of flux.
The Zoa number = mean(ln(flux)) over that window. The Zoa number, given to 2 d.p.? 2.77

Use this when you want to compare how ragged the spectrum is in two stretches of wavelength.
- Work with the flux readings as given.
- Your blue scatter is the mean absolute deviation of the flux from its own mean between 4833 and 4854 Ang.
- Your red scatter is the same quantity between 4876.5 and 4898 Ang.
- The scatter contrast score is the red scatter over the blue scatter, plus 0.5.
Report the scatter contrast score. 2.6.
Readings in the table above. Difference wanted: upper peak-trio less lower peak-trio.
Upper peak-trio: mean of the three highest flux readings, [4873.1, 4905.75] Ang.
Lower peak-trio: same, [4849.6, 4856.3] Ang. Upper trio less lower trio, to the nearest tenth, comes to 1.4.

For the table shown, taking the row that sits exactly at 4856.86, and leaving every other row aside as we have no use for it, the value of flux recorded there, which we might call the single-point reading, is 15.55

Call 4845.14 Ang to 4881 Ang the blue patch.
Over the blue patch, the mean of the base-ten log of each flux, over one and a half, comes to 0.7993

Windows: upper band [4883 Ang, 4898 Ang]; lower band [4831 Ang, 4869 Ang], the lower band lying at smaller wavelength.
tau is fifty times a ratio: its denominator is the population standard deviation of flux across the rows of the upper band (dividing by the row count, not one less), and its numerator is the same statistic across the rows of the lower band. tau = 81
